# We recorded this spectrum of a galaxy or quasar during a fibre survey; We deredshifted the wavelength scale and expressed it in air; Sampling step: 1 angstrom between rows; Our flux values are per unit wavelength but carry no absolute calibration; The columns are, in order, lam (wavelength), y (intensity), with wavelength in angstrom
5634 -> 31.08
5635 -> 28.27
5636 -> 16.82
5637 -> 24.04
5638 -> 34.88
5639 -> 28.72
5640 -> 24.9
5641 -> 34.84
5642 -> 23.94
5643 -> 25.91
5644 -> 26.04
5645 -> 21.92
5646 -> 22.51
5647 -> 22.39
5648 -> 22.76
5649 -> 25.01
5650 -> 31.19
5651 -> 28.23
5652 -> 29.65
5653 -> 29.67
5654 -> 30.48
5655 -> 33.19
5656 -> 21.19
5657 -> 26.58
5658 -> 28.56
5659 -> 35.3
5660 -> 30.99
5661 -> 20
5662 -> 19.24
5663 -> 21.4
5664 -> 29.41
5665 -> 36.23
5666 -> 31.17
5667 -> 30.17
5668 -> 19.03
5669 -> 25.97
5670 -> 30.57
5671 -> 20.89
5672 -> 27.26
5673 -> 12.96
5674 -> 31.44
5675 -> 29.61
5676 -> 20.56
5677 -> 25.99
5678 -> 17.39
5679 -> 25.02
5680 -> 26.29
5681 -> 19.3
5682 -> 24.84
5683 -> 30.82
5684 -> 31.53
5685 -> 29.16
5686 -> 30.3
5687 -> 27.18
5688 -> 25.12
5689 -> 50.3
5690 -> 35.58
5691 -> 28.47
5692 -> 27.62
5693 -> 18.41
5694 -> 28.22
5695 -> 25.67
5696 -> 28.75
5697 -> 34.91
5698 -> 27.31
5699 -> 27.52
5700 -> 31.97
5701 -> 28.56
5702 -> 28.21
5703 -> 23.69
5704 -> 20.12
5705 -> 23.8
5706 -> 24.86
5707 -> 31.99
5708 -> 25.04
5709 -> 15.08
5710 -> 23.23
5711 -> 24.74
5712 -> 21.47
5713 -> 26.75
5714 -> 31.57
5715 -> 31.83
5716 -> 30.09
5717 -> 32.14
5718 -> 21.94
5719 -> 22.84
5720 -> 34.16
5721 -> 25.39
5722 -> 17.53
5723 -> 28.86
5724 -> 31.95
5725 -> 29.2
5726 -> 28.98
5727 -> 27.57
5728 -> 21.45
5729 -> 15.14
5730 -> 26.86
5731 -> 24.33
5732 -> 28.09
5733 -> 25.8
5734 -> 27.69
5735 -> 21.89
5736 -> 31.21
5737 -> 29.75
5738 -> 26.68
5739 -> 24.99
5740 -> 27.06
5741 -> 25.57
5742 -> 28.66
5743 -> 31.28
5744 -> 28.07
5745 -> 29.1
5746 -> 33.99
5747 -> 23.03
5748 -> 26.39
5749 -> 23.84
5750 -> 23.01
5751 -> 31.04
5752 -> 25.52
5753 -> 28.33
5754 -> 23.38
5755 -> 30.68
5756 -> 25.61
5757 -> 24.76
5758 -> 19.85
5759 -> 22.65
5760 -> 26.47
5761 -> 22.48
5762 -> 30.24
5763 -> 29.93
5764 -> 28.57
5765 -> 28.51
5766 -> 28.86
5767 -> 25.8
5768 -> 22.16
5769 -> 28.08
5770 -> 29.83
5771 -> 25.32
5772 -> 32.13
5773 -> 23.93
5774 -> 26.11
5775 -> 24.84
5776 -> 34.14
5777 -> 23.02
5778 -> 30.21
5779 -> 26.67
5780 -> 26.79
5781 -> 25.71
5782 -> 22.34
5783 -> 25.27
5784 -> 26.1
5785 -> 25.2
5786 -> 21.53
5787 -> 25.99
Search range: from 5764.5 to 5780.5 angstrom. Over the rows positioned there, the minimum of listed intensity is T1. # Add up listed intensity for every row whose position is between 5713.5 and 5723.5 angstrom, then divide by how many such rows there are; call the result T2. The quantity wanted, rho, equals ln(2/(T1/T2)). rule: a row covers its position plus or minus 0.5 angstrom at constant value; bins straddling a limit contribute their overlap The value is 0.91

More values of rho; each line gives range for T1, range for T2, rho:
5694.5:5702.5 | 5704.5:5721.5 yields 0.72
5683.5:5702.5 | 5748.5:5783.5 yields 1.06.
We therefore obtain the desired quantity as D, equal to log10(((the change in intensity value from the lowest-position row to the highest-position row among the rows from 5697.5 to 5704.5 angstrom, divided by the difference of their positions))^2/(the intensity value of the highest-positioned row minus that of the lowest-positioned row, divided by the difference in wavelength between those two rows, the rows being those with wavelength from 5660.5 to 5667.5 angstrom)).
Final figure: -0.1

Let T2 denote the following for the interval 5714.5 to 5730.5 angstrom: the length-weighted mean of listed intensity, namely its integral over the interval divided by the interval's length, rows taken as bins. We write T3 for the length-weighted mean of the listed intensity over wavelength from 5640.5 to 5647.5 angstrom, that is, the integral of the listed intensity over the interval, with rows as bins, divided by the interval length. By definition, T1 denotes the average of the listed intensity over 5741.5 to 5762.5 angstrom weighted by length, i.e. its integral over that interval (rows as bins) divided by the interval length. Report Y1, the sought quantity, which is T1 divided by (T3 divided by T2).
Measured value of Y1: 27.9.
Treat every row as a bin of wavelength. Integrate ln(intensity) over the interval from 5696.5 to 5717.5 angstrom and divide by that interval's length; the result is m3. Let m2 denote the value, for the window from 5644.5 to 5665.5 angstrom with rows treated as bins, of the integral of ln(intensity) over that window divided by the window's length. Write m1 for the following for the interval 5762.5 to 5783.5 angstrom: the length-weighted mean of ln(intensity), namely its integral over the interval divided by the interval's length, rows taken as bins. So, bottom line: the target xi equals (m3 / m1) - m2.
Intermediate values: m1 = 3.29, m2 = 3.276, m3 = 3.27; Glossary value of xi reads -2.28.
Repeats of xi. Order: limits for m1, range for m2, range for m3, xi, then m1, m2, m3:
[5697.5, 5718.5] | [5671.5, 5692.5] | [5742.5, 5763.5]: -2.27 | 3.25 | 3.278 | 3.27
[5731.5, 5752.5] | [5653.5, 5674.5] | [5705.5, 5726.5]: -2.27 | 3.30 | 3.258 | 3.26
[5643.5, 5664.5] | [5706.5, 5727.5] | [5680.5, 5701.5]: -2.24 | 3.26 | 3.268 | 3.35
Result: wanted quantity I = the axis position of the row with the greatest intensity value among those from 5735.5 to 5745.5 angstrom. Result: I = 5743 angstrom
